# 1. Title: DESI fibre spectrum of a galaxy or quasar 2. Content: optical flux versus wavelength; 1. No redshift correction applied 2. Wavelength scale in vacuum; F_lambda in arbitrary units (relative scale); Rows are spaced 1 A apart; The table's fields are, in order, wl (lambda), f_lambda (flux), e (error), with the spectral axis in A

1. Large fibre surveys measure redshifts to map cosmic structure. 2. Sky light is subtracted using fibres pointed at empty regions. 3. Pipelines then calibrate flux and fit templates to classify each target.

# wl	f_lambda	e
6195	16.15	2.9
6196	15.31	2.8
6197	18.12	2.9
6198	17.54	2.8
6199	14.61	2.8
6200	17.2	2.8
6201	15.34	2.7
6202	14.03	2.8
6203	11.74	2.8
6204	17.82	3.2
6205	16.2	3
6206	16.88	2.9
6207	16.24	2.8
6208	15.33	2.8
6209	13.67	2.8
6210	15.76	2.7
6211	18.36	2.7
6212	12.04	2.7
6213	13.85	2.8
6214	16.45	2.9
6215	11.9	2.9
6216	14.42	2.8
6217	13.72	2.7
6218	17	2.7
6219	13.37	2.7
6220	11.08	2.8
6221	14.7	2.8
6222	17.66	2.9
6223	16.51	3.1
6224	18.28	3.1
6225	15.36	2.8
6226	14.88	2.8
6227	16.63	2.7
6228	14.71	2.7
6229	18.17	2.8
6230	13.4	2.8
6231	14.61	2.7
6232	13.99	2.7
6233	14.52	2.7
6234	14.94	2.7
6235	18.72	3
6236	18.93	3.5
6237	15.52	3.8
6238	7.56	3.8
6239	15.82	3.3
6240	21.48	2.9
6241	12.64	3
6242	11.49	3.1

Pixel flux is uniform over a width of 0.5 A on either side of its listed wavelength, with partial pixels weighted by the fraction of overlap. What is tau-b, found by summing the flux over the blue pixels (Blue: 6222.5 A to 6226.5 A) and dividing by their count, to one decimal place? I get 16.3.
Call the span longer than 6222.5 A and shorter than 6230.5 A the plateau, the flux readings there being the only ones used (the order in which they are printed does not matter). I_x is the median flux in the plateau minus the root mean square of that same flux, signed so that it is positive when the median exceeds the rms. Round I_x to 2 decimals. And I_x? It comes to -0.14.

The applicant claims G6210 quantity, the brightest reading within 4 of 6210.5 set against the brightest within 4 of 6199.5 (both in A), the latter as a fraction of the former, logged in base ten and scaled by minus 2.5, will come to 0.014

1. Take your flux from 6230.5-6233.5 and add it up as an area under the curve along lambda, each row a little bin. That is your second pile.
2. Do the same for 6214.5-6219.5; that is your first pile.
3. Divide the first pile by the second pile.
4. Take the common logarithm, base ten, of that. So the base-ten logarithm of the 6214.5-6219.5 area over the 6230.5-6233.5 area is 0.21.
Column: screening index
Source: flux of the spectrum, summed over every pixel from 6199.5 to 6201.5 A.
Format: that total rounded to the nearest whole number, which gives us 33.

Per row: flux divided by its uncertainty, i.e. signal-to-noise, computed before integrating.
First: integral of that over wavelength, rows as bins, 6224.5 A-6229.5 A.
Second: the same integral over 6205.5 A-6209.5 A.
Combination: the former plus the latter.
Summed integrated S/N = 51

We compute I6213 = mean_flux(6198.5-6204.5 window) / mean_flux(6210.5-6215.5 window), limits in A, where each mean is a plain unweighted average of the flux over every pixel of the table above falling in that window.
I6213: 1.04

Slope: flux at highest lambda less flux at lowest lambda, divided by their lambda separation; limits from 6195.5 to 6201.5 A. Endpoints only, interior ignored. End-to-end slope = 0.0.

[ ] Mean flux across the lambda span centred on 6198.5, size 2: 16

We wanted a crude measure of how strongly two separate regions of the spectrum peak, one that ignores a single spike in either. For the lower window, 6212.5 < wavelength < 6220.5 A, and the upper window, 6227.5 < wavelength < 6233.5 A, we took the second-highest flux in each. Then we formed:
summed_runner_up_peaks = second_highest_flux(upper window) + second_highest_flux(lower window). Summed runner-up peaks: 31.2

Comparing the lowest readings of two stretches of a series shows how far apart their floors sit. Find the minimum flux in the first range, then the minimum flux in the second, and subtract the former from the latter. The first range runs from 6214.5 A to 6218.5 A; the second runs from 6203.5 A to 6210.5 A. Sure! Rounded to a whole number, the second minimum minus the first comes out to 2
